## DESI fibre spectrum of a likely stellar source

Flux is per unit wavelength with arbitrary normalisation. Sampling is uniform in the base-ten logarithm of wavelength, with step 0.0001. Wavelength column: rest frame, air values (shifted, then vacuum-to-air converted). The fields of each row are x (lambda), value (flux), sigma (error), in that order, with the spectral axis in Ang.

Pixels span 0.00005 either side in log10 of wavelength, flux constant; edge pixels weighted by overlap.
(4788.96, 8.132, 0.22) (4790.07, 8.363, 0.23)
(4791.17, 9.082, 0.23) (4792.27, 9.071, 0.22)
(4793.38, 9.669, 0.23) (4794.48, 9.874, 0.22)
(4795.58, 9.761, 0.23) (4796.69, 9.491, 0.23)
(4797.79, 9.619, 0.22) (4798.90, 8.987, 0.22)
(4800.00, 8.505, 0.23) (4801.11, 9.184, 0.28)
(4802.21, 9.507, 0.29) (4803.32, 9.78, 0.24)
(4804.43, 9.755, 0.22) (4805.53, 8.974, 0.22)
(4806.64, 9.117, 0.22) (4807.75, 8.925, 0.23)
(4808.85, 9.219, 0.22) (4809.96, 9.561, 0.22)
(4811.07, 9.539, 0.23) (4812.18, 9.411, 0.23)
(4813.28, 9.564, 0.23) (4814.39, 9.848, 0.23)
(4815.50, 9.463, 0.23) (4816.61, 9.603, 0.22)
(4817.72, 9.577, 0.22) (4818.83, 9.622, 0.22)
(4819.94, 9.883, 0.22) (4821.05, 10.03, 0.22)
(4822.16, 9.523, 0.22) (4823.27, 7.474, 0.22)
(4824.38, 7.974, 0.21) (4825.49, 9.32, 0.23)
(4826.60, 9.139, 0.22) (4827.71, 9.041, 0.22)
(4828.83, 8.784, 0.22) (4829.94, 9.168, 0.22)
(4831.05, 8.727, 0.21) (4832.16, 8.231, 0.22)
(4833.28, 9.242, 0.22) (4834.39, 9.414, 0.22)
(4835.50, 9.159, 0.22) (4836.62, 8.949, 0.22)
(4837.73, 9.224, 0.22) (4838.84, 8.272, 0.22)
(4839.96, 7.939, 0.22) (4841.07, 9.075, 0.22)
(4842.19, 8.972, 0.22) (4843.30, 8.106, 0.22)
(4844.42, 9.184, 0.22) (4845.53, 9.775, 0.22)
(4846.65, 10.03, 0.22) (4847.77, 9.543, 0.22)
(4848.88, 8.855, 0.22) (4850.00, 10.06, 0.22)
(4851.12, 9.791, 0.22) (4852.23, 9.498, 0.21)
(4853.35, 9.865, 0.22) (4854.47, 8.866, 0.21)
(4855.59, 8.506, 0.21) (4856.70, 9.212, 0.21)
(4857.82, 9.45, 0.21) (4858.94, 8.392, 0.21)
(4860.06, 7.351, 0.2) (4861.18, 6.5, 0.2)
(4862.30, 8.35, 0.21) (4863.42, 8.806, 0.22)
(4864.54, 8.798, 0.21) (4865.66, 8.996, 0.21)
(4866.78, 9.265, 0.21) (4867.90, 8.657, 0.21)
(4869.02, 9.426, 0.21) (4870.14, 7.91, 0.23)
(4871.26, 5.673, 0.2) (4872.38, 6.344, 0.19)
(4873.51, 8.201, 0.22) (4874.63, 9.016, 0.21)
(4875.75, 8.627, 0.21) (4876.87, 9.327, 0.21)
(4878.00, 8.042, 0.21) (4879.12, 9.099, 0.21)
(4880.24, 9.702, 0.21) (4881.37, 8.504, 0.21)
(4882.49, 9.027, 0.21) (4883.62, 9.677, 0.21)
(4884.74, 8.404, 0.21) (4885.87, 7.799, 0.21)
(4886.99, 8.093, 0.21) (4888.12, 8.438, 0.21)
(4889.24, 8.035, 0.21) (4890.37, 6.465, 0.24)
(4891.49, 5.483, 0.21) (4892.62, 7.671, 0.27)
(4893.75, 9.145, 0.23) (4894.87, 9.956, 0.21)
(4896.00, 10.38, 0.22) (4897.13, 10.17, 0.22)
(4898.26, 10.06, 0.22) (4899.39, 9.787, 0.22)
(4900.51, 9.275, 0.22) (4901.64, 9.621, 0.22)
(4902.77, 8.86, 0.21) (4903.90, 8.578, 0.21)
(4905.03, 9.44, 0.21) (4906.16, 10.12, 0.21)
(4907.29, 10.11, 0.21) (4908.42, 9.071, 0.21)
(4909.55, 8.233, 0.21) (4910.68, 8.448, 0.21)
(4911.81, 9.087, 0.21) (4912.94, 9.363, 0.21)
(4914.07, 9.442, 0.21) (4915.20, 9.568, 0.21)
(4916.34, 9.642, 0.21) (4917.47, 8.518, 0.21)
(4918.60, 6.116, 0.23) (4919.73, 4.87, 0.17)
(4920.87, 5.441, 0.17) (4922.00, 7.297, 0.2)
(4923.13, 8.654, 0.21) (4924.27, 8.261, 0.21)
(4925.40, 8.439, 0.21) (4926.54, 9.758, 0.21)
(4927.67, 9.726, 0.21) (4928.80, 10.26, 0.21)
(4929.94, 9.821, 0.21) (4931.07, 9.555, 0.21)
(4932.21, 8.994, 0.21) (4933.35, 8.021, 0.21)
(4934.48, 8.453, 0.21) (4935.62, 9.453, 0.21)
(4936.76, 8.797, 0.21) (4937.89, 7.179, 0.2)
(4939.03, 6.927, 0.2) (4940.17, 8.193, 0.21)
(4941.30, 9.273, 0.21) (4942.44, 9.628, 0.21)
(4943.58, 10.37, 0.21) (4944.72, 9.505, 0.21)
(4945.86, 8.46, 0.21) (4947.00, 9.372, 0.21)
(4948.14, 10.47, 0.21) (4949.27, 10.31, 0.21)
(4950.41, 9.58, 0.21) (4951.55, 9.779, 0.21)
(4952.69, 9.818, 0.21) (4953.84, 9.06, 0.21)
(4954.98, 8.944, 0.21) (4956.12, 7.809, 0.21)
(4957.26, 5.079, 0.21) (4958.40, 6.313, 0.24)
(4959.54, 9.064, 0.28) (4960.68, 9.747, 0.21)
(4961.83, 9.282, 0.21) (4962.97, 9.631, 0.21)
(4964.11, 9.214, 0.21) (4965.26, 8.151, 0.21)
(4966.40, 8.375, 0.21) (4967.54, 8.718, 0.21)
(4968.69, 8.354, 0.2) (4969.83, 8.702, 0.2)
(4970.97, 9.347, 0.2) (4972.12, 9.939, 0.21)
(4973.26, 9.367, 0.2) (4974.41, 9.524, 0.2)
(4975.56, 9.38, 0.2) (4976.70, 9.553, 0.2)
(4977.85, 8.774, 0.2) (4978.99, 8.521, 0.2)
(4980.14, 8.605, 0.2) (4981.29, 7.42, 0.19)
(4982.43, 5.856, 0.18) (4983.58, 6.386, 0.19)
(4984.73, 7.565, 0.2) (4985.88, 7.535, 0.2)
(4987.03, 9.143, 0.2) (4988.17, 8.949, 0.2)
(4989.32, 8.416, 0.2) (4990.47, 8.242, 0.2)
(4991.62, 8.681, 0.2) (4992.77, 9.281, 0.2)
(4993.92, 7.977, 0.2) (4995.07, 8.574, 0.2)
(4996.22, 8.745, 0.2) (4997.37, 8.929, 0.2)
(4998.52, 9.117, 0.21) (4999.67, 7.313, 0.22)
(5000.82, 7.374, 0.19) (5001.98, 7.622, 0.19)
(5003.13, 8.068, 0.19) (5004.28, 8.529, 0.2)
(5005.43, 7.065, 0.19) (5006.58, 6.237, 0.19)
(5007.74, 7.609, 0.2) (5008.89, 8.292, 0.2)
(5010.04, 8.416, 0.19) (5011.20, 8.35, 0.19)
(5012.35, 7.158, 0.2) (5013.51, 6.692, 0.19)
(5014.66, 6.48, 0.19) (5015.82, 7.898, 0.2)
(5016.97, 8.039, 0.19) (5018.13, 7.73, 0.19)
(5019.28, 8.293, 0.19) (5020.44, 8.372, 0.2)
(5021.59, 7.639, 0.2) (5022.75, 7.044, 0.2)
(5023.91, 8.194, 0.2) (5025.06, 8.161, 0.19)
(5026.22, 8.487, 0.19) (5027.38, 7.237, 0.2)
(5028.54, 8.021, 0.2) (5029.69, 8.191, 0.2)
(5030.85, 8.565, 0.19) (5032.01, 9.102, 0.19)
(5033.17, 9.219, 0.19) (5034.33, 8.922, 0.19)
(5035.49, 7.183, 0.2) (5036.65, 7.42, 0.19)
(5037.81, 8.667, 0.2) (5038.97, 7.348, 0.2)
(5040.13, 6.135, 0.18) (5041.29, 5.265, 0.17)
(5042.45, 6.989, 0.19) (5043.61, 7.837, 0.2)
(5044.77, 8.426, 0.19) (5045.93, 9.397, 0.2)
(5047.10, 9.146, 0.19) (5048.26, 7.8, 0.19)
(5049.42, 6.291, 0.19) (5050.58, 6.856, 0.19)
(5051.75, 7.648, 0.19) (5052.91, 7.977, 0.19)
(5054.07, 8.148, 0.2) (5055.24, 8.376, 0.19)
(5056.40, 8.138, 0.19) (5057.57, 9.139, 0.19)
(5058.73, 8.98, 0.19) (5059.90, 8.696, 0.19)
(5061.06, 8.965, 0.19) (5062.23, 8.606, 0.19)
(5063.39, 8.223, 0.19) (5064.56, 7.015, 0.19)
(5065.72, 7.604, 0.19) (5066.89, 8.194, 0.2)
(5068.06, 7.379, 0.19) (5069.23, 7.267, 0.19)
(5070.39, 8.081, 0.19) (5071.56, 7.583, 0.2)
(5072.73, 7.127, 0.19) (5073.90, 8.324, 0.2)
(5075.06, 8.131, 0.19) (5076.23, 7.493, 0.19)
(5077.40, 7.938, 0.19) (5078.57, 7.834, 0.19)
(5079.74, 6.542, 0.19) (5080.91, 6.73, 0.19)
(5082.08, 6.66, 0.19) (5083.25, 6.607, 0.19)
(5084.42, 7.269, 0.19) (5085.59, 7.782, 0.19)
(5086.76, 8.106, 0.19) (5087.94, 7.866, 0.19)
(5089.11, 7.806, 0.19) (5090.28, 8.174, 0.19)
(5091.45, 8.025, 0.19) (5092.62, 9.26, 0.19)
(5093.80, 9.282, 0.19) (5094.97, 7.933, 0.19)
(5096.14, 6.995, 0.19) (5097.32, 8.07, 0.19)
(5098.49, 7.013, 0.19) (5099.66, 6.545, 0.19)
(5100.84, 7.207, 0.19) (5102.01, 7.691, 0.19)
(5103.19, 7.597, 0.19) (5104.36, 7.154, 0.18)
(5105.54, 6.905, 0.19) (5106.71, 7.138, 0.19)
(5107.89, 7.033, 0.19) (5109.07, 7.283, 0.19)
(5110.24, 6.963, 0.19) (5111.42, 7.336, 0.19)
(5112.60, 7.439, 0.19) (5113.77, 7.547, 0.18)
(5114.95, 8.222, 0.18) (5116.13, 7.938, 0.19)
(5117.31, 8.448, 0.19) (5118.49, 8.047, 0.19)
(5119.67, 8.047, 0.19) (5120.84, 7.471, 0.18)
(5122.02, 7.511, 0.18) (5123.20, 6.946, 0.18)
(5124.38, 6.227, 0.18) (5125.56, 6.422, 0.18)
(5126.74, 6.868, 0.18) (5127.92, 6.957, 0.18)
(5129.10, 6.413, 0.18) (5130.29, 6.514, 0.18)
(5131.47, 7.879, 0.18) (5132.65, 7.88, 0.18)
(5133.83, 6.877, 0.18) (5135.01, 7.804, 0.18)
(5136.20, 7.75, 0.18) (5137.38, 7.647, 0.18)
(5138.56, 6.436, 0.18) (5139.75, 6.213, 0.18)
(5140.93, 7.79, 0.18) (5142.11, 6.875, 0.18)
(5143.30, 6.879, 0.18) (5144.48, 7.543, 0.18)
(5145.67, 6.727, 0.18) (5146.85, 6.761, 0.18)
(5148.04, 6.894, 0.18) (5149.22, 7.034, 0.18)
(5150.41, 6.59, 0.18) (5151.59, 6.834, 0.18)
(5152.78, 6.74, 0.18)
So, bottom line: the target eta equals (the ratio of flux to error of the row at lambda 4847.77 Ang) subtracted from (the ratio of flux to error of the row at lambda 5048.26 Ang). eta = -2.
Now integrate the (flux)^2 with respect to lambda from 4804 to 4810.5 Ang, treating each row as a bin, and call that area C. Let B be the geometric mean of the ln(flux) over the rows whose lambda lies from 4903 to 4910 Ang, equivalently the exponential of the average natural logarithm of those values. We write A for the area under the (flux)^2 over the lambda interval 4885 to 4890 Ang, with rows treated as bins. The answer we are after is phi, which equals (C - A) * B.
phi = 517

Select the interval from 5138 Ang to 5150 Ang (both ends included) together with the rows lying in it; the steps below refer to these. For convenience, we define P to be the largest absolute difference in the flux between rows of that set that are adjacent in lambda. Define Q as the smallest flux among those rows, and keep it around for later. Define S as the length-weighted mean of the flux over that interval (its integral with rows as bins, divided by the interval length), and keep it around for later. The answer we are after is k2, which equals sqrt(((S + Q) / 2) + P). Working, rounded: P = 1.58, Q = 6.213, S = 6.9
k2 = 2.85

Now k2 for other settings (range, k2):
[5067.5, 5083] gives 2.88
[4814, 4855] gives 3.22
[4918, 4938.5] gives 2.90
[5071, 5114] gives 2.90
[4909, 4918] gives 3.12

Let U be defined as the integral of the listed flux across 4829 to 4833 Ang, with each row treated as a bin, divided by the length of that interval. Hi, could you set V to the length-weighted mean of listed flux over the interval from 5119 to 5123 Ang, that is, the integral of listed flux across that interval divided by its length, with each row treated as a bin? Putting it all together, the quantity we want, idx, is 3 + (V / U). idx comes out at 3.87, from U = 8.8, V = 7.6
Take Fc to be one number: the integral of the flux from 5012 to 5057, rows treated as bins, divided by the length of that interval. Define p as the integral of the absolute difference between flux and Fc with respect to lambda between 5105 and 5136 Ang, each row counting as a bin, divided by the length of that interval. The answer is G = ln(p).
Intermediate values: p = 0.6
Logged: -0.5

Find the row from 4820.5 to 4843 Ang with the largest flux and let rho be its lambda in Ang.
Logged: 4821.05 Ang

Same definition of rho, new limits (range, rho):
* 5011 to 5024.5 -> 5020.44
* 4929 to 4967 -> 4948.14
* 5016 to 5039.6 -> 5033.17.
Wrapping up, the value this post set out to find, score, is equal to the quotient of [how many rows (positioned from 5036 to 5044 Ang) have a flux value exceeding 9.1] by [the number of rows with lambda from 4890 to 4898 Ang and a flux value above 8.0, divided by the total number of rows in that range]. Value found 0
